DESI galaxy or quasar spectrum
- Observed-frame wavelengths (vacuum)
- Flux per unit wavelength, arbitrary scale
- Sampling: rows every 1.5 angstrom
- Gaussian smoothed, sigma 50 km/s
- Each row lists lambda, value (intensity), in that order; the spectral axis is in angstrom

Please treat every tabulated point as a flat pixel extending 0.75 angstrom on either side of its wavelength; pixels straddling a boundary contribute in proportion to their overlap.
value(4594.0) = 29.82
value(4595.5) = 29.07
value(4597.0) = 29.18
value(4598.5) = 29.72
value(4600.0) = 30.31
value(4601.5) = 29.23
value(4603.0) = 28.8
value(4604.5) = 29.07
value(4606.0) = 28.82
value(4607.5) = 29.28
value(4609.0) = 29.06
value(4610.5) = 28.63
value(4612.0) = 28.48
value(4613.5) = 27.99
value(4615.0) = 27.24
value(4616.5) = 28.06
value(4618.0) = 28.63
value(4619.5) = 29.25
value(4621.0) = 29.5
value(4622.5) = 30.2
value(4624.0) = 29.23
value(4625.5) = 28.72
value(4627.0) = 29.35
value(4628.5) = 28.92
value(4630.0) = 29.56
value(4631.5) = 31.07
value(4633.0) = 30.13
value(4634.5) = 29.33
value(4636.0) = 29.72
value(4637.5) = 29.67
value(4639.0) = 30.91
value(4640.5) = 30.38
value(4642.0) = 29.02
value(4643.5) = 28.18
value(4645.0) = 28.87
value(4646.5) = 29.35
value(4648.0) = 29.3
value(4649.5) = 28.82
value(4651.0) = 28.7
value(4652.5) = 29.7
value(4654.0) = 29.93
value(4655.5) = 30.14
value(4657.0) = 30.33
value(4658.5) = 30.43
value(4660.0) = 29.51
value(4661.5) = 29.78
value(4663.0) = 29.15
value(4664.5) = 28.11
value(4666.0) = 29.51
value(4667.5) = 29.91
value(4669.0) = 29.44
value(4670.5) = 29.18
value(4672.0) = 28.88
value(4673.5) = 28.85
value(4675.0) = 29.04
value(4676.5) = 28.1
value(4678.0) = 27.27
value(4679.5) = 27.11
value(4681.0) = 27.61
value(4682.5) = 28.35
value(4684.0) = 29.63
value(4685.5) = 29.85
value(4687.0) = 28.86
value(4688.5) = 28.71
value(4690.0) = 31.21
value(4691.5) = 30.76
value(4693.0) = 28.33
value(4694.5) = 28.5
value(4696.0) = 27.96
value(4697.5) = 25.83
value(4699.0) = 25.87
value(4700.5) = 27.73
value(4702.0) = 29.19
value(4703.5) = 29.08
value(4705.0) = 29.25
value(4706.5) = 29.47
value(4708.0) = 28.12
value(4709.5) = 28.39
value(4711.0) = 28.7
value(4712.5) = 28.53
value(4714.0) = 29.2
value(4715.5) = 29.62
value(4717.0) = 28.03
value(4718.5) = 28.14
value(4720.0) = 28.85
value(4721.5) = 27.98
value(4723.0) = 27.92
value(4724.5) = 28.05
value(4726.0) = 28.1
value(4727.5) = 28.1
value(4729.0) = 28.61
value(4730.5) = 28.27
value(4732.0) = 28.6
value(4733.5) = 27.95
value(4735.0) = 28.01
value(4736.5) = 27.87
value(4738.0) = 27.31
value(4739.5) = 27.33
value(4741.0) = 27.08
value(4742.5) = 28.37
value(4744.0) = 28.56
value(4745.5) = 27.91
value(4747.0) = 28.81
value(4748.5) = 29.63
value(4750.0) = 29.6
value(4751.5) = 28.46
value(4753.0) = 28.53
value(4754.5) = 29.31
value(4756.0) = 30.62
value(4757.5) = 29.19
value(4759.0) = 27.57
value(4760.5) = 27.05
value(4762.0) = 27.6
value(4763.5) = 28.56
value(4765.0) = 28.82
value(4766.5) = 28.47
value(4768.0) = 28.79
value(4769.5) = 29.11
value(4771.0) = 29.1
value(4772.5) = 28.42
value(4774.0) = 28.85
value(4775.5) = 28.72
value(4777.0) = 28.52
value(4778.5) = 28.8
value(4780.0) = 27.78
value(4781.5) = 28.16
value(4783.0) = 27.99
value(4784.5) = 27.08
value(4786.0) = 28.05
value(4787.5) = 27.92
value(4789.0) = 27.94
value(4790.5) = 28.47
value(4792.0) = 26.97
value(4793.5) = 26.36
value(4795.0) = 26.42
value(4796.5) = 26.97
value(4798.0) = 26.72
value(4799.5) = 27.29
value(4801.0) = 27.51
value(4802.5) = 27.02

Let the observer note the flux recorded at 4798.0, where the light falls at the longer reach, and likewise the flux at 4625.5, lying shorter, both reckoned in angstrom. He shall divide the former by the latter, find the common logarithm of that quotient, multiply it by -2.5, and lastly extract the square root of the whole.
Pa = 0.28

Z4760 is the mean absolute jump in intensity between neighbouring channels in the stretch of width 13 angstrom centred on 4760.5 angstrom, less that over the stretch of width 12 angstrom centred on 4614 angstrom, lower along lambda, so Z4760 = 0.33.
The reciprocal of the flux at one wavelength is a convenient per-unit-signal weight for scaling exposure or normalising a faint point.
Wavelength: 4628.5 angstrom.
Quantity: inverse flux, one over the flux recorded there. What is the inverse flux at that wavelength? 0.0346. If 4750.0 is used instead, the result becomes 0.0338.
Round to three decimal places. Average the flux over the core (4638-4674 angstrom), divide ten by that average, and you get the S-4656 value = 0.340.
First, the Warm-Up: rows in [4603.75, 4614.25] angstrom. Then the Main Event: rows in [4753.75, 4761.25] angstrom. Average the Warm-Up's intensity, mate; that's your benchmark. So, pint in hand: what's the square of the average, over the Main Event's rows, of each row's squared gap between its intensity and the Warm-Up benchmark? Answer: 2.75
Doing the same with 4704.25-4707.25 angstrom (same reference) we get 0.14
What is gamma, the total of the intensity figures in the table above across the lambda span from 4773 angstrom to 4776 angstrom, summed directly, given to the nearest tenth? 57.6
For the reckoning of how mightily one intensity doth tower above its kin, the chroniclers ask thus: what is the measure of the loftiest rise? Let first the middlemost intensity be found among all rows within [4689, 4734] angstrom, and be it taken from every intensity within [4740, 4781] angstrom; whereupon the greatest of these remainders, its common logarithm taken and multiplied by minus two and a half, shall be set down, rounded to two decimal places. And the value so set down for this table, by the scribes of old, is -0.89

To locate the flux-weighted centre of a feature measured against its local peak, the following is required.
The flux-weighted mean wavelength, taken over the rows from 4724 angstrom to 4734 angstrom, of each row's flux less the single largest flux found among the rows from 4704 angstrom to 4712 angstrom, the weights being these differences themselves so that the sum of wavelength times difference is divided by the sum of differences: 4728.8 angstrom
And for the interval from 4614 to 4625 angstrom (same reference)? 4615.5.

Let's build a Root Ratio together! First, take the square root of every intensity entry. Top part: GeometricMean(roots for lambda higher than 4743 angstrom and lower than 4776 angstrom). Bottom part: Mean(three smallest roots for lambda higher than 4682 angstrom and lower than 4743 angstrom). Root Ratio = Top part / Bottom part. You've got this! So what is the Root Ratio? 1.05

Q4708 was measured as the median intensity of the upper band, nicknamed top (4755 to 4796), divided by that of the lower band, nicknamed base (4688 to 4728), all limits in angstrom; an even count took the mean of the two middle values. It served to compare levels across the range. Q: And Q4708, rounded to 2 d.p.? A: 1.00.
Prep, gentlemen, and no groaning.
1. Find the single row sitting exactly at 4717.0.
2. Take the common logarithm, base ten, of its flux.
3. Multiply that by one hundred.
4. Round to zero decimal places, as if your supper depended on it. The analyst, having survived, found 145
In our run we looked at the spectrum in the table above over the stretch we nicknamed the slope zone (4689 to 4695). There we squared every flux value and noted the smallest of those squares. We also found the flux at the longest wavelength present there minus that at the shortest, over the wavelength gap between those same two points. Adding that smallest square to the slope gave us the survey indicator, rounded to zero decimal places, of 802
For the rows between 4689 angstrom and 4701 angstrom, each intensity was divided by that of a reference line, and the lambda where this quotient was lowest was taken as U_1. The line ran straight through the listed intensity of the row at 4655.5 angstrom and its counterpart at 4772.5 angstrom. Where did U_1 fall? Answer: 4697.5 angstrom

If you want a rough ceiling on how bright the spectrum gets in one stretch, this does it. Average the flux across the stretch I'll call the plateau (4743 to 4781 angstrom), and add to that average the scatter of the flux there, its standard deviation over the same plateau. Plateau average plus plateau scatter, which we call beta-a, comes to 29.4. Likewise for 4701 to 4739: 29.0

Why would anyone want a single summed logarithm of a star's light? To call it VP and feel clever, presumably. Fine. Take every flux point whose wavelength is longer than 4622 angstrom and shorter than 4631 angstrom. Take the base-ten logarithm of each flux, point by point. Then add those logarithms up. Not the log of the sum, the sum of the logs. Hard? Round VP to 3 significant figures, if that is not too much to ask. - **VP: 8.80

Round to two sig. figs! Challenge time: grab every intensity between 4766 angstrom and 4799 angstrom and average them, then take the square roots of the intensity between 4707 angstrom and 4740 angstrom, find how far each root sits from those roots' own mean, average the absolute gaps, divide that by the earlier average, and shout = 0.0014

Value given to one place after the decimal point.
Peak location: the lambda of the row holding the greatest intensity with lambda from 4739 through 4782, 4756.0 angstrom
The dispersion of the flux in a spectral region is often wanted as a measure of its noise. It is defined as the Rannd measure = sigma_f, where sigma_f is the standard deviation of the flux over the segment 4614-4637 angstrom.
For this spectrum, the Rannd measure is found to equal 0.9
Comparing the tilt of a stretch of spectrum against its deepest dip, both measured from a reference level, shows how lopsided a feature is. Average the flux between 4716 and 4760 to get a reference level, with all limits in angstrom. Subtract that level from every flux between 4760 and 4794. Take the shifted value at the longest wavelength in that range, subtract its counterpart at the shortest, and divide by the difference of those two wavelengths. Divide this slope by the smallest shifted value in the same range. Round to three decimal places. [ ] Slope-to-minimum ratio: 0.010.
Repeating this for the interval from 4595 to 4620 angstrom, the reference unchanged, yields -0.007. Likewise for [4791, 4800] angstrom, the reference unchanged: -0.021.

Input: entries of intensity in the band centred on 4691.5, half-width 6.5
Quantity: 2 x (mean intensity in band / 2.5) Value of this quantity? 23.1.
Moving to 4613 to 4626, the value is 23.0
